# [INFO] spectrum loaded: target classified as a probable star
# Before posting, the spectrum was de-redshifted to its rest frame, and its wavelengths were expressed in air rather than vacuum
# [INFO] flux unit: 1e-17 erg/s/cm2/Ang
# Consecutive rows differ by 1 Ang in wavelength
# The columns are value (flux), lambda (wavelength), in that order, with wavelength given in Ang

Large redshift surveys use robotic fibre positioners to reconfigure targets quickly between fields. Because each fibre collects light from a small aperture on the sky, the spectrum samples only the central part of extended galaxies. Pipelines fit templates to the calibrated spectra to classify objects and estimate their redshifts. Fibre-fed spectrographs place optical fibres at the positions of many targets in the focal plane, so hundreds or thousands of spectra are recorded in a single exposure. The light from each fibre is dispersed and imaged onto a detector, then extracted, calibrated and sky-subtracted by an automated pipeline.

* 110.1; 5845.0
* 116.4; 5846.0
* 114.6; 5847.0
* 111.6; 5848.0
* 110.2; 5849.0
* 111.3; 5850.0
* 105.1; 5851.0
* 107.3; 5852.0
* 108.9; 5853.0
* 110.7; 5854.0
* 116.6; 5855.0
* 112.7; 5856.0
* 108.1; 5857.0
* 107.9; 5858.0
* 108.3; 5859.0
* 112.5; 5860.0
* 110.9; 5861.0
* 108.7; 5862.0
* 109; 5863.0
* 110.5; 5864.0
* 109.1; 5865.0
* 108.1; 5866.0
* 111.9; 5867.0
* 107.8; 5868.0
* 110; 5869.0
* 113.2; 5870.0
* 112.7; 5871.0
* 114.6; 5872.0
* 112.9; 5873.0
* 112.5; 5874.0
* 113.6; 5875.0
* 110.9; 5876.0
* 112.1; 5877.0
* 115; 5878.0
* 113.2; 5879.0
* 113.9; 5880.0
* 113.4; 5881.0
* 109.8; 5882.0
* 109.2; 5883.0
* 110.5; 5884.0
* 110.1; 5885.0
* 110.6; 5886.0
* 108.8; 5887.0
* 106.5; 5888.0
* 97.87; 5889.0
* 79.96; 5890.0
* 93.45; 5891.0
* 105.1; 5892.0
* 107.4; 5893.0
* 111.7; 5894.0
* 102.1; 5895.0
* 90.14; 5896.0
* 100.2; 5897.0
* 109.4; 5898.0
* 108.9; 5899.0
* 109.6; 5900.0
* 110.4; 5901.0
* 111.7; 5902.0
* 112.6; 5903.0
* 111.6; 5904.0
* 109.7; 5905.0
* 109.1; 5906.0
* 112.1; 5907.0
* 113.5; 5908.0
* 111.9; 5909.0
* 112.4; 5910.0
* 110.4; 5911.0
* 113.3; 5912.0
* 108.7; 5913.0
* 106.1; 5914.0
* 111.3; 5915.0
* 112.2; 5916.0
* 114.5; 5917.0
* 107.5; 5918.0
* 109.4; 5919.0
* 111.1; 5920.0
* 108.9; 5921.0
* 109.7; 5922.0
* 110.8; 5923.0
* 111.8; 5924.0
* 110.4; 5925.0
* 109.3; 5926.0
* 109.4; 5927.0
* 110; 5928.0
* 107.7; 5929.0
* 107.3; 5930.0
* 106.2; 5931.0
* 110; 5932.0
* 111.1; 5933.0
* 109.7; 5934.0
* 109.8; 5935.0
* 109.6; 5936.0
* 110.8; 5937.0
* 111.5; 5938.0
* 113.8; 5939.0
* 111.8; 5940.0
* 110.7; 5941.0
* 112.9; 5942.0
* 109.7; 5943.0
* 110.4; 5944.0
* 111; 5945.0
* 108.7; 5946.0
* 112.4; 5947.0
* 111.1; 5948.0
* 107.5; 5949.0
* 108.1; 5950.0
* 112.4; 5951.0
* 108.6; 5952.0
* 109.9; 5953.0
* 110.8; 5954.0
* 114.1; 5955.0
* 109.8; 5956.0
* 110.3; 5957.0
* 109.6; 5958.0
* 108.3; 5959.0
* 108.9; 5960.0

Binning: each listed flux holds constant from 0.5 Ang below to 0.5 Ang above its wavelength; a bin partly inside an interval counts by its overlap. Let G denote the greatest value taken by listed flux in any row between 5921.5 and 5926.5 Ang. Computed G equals 111.8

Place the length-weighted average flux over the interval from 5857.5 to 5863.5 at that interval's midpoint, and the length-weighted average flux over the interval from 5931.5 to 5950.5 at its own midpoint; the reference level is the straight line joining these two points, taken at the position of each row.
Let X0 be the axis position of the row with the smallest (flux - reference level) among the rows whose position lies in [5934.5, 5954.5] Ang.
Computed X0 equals 5949.0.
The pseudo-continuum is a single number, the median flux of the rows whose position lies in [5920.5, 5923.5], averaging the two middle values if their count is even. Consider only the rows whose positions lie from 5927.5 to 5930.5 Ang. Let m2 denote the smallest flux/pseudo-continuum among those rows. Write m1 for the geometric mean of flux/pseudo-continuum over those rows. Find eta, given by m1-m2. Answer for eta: 0.009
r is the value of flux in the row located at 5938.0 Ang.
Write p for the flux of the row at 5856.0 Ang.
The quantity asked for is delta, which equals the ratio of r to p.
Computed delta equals 0.989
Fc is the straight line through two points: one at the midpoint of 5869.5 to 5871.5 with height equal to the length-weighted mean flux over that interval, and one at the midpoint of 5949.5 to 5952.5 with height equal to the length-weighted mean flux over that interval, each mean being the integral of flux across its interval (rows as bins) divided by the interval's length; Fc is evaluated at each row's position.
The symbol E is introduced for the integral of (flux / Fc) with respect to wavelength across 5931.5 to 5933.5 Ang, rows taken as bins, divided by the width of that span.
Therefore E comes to 1.00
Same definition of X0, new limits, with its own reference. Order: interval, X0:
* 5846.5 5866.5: 5851.0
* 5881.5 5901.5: 5890.0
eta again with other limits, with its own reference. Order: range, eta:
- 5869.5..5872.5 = 0.007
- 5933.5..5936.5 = 0.001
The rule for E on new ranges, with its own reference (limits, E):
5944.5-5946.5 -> 1.00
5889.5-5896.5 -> 0.88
